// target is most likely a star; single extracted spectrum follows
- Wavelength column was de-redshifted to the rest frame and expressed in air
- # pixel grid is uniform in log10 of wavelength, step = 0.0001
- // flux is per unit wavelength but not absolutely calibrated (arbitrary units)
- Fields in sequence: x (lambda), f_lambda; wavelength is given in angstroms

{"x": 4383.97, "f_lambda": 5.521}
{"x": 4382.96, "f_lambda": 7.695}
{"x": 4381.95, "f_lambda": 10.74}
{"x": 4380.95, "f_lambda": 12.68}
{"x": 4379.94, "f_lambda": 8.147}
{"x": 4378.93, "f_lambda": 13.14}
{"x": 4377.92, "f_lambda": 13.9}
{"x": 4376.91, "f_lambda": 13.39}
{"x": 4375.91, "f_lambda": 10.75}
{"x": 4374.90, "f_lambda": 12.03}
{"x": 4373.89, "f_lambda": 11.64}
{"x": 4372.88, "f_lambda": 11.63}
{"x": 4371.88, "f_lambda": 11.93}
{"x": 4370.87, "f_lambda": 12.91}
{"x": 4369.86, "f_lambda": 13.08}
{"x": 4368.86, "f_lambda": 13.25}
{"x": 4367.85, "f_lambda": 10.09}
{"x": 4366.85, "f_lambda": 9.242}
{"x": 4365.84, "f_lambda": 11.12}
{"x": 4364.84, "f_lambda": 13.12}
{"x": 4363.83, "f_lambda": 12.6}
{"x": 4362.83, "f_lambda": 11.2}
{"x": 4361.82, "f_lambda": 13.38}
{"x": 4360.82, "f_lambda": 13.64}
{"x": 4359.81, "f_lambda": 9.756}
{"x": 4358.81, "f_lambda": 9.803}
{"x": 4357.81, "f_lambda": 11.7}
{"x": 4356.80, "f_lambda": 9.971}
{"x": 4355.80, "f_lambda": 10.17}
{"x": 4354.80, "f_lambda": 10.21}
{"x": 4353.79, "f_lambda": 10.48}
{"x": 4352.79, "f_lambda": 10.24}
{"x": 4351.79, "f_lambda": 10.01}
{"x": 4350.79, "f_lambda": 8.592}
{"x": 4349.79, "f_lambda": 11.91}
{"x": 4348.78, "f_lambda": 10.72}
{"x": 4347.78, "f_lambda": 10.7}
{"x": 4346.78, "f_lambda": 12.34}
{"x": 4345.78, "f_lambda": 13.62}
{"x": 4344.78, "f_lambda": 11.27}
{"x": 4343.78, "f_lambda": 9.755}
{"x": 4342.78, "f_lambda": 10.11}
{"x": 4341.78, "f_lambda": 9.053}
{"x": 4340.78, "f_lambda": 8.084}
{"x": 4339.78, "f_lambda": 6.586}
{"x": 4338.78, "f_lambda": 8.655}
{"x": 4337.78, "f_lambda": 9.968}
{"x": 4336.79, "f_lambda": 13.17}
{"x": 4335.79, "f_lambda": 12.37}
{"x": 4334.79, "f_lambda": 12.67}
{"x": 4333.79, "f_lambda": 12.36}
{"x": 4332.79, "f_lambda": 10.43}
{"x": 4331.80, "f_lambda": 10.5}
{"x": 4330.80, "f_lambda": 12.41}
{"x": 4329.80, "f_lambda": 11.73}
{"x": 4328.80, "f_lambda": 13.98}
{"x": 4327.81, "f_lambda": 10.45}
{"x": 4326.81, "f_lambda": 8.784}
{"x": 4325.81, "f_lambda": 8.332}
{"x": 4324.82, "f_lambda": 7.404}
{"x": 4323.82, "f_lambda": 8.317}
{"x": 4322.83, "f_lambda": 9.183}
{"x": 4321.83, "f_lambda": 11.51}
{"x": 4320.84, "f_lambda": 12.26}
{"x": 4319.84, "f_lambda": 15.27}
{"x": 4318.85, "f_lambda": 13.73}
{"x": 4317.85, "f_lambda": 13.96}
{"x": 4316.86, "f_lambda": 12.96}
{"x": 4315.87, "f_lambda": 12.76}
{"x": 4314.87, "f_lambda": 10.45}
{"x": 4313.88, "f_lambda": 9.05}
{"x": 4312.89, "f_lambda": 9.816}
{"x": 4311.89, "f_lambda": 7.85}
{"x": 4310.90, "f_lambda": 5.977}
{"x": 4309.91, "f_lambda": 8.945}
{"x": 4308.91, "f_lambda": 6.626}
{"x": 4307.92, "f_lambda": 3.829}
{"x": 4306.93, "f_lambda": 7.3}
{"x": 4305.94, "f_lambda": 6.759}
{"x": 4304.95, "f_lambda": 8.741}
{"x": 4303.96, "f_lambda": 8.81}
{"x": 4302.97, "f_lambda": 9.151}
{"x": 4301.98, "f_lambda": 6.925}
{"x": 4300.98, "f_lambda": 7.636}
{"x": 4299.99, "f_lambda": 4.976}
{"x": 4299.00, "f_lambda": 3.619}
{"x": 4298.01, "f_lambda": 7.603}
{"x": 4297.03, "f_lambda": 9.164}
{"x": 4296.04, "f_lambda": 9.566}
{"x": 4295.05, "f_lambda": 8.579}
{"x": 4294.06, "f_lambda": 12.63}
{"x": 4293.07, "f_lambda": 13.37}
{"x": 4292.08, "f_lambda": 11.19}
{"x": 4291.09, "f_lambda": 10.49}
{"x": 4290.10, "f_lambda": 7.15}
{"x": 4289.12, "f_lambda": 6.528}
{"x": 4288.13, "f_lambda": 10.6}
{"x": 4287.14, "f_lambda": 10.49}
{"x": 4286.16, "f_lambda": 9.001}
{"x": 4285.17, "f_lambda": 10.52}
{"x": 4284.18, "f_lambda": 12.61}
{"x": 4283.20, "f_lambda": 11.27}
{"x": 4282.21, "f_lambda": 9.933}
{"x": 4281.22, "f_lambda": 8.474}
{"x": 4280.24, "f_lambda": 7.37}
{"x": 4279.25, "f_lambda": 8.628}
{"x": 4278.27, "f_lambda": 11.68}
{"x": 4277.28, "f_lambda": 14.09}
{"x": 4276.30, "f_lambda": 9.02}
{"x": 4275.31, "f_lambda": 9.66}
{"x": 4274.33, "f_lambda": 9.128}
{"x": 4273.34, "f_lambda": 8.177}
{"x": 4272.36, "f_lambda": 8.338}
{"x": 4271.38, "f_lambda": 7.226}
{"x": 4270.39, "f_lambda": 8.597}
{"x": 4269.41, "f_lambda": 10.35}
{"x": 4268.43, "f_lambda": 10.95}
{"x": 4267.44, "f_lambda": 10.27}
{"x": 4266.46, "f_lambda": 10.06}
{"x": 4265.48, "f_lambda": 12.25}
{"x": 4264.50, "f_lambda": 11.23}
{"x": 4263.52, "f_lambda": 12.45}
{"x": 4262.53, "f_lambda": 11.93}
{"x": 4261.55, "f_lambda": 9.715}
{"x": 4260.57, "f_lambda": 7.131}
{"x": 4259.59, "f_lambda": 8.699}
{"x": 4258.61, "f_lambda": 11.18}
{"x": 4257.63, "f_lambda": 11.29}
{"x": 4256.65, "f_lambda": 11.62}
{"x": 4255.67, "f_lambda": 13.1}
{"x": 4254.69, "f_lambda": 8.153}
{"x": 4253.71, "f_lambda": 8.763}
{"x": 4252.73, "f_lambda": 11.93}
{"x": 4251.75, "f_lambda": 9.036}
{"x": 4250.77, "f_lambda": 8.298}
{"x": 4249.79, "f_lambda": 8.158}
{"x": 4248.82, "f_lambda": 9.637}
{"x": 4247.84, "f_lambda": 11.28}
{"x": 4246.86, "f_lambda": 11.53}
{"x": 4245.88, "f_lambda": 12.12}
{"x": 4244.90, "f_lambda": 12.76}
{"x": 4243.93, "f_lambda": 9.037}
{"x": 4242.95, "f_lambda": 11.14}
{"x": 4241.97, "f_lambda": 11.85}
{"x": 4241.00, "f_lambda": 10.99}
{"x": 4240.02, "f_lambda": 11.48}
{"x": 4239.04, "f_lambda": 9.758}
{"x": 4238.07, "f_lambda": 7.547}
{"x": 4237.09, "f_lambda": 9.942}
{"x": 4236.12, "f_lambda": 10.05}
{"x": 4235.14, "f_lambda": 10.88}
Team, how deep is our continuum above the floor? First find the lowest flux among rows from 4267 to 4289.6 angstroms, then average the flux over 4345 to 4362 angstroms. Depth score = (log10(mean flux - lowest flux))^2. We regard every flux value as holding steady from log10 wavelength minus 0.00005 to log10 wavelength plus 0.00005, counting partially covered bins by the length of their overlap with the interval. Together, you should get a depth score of 0.42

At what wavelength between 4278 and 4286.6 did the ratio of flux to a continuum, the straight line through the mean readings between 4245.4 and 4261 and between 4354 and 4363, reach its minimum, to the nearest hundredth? 4280.24 angstroms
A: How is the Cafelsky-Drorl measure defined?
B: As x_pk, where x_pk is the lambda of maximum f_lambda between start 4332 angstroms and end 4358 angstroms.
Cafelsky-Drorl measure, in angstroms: 4345.78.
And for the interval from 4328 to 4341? 4328.80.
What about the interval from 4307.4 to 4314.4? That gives 4312.89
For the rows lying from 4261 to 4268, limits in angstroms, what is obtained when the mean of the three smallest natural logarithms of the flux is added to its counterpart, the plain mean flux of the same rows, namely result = 13.4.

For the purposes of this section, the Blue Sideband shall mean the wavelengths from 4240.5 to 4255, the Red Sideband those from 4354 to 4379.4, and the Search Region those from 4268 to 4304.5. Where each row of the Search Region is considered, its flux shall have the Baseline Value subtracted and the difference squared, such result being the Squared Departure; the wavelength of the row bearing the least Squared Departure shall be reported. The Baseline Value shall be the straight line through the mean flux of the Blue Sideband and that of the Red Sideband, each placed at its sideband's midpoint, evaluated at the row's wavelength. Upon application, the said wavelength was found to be 4288.13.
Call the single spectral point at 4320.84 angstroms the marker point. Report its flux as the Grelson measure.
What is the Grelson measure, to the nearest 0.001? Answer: 12.260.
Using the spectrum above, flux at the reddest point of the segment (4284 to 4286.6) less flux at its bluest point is -3.6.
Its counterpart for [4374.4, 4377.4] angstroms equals 1.4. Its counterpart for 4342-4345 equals 1.2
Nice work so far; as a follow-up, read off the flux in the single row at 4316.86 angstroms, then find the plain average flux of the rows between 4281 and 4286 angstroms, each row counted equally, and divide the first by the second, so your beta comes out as 1.23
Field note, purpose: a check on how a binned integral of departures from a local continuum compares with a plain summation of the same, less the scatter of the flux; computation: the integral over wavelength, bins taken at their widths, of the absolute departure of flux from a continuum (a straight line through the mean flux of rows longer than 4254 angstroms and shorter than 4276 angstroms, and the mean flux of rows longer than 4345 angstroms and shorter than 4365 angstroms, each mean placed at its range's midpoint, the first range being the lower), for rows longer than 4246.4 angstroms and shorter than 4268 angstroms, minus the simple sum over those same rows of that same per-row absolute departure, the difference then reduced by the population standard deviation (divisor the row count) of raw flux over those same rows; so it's -2.27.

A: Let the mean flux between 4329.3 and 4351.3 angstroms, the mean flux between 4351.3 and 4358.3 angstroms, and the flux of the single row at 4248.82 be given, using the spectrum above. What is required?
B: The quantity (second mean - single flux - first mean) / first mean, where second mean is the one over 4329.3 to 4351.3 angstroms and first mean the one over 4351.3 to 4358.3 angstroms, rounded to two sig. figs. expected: -0.89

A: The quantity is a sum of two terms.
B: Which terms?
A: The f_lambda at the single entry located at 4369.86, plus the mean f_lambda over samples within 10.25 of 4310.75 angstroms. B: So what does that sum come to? 23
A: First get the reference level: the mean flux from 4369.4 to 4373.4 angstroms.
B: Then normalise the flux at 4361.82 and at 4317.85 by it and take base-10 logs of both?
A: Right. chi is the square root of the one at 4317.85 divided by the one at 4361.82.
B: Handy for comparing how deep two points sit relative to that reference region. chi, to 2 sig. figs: 1.2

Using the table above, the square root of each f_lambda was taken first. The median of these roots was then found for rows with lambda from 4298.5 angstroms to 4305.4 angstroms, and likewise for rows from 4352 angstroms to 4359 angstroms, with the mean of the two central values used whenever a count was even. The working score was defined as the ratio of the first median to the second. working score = 0.86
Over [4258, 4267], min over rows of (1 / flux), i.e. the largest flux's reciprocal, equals 0.0803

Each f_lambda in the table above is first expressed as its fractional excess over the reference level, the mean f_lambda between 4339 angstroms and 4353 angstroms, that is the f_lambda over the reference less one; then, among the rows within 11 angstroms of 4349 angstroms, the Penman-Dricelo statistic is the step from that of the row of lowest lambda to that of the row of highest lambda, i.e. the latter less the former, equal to 0.11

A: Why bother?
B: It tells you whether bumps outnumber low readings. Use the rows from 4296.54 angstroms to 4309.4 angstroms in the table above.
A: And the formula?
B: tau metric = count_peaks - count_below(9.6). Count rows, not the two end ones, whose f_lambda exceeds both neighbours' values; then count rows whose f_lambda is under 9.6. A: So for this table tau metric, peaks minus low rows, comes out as -10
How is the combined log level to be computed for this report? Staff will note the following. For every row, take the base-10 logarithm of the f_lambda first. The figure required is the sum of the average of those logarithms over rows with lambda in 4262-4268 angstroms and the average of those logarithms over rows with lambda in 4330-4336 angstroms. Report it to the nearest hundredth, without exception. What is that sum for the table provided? 2.12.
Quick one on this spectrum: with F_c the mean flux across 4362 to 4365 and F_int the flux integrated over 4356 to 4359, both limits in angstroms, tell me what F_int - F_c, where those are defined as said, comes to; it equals 19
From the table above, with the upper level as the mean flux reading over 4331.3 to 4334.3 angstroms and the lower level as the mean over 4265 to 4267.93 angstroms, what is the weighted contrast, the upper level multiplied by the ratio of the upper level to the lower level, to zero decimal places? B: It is 11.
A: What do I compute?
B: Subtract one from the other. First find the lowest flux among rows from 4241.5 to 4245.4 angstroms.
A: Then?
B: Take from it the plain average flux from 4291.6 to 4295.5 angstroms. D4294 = -2.4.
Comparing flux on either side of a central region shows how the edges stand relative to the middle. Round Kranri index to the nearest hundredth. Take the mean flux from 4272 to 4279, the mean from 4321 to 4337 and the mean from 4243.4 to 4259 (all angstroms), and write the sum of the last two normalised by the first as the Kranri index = 2.13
